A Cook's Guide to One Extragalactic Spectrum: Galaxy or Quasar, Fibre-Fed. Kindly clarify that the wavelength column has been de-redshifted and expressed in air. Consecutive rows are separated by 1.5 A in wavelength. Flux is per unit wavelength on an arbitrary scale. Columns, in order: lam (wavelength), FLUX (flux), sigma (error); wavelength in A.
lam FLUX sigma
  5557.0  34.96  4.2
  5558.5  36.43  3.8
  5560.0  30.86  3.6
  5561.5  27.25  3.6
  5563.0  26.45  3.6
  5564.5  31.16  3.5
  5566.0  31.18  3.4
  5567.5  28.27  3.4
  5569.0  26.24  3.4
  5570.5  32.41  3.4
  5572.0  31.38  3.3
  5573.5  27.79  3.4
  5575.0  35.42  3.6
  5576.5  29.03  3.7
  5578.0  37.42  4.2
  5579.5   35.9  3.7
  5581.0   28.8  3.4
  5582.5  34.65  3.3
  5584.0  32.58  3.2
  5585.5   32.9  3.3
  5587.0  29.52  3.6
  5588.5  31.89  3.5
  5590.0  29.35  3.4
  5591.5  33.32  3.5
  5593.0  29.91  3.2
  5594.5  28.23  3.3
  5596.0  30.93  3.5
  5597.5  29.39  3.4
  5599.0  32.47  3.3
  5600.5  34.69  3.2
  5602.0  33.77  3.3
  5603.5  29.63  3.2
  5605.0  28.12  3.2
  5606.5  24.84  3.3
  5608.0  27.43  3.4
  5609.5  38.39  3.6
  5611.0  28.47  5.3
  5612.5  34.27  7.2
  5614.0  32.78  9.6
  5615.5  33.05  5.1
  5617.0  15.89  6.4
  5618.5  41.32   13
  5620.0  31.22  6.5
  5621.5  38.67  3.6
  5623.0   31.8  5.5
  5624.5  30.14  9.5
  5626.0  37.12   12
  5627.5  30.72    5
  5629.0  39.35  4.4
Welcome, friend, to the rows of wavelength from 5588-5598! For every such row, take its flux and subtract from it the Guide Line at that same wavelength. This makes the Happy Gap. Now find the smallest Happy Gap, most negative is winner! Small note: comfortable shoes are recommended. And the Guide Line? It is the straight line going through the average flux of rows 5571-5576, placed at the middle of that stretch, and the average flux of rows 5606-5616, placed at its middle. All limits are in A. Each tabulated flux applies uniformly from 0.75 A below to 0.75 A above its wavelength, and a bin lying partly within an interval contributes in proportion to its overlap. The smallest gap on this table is -3.2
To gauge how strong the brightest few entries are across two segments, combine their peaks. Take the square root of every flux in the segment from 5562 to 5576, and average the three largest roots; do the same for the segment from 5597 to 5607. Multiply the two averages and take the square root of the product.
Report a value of 5.77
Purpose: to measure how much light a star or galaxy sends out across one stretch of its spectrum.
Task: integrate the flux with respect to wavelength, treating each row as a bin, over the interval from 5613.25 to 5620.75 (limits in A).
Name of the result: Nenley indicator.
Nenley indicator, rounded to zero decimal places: 231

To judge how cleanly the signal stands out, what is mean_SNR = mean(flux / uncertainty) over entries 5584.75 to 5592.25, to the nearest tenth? 9.1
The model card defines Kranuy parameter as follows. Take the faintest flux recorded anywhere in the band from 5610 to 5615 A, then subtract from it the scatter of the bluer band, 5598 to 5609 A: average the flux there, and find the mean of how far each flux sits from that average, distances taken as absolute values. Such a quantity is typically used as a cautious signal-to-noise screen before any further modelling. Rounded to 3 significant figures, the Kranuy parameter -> 25.5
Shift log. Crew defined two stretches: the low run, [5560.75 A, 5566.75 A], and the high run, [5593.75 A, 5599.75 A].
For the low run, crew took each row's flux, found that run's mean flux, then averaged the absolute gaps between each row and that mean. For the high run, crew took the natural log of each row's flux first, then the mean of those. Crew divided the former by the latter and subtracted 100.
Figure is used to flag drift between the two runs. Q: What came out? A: -99.4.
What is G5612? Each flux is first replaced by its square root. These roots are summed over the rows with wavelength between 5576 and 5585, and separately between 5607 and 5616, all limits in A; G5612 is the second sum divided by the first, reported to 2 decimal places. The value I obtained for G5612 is 0.99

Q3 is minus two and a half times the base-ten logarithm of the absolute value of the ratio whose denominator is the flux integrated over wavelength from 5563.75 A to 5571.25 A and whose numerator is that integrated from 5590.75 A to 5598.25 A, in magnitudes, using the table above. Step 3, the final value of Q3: -0.018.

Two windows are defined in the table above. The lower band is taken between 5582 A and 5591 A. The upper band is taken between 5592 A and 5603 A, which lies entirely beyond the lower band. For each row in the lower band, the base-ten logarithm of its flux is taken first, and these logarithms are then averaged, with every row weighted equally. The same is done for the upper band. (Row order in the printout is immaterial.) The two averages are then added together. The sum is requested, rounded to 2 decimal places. 3.00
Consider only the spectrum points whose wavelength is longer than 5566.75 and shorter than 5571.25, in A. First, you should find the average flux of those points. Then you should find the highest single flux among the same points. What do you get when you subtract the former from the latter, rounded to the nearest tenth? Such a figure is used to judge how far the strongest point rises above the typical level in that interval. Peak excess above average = 3.4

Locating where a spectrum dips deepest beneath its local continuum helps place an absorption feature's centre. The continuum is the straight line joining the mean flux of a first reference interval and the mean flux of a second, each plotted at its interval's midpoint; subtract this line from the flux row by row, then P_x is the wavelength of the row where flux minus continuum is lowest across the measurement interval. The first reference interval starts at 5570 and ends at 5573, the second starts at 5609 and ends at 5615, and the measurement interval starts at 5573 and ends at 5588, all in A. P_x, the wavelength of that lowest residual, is 5573.5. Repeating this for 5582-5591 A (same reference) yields 5590.0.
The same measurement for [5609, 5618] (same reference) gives 5617.0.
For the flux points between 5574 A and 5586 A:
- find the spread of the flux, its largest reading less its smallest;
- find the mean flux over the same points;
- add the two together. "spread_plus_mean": 42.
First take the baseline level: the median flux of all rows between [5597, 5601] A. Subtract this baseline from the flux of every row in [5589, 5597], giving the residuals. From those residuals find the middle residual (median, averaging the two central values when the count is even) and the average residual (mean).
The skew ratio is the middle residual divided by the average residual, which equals 1.2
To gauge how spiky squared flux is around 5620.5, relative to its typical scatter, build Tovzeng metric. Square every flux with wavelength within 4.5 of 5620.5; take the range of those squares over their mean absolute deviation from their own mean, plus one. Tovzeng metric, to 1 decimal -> 5.0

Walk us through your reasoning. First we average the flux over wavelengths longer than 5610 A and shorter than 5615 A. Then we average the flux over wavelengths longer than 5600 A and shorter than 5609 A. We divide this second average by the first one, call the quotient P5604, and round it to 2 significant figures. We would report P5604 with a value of 0.93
